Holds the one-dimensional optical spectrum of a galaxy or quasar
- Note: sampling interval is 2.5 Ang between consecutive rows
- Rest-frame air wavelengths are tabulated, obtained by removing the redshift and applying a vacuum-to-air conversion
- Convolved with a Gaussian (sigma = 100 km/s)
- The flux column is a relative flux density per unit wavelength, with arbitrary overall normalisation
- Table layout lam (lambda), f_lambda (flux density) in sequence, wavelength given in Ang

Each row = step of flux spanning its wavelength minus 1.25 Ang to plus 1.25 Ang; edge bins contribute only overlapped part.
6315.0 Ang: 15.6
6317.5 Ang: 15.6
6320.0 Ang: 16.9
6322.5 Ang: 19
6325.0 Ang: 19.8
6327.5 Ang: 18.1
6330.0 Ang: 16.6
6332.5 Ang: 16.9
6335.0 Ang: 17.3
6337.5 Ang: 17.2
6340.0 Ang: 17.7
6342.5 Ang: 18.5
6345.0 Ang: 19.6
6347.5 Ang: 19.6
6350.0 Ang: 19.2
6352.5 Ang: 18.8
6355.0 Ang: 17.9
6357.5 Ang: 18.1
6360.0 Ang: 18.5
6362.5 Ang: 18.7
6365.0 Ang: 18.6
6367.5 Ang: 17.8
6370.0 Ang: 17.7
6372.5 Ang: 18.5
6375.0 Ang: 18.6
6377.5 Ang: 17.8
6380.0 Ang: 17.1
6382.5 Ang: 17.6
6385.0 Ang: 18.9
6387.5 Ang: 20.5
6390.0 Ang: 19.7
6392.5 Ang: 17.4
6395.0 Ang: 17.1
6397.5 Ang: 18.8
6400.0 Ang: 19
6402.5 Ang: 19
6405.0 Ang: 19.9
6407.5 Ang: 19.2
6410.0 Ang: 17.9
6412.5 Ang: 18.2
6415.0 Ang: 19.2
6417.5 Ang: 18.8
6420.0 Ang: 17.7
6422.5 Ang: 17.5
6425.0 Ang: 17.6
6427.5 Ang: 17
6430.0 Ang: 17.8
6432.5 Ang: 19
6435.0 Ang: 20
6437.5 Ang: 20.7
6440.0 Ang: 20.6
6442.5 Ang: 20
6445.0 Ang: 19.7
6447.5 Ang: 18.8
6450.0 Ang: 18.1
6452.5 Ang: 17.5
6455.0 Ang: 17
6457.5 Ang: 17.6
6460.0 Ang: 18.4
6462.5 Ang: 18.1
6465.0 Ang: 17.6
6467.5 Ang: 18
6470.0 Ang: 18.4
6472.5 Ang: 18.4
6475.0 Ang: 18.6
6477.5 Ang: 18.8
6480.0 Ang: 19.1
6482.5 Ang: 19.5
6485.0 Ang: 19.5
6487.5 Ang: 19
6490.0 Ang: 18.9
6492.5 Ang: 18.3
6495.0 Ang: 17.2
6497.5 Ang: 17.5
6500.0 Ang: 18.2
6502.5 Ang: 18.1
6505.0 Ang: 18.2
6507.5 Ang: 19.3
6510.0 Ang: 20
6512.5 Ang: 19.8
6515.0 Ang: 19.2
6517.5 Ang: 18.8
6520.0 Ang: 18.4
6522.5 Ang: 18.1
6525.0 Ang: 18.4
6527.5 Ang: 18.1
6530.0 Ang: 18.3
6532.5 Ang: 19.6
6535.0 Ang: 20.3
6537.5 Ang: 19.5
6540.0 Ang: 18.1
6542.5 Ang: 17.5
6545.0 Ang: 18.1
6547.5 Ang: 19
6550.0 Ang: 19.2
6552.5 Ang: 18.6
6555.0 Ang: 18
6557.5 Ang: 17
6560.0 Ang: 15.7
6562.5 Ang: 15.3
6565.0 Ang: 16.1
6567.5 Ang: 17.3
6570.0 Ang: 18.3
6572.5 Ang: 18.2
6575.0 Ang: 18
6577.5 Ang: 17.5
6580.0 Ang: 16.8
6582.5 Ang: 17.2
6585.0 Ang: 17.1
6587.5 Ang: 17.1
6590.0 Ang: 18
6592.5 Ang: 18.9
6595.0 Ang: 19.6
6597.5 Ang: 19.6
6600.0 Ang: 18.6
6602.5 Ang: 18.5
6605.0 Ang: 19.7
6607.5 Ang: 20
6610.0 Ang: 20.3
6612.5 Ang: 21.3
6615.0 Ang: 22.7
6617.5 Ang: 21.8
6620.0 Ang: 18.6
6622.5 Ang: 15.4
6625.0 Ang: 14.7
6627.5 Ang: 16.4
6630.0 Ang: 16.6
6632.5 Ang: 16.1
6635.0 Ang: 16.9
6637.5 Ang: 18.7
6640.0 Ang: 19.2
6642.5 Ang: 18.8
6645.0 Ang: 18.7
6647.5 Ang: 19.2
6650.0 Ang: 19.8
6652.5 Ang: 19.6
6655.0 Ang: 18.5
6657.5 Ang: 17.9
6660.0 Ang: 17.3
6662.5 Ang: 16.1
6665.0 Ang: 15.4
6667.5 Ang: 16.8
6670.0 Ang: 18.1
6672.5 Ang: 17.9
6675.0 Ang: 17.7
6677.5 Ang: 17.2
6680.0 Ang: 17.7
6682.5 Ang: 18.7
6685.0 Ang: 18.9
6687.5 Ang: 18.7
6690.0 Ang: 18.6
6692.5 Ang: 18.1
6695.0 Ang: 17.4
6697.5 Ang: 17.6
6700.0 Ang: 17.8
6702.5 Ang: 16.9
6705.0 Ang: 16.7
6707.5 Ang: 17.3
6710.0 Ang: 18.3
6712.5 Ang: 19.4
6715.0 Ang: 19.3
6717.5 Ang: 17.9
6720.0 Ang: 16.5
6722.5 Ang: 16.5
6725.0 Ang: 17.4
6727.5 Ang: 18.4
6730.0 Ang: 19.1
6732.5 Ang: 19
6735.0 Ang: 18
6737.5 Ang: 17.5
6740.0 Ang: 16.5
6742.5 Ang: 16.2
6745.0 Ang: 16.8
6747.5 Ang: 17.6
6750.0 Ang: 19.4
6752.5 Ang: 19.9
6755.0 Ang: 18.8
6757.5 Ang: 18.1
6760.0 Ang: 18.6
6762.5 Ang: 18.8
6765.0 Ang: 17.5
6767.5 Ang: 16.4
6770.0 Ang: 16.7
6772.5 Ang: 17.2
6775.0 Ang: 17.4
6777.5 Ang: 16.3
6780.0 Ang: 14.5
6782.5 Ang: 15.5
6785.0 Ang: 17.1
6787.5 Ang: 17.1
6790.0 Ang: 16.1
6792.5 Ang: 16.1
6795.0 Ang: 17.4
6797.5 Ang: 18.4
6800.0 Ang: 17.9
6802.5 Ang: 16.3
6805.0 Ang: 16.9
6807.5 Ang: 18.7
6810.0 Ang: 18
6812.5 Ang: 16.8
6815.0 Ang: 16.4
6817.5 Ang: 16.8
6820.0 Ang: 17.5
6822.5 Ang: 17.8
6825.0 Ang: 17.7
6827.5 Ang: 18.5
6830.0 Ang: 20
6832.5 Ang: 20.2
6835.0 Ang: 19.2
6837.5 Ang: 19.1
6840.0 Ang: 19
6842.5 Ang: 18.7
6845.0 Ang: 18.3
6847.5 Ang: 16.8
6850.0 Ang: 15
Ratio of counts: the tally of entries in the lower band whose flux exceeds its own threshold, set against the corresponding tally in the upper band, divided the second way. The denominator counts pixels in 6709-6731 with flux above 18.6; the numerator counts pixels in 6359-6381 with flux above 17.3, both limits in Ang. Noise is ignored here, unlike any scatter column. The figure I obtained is 2.7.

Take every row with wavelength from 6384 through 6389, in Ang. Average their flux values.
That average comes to 19.7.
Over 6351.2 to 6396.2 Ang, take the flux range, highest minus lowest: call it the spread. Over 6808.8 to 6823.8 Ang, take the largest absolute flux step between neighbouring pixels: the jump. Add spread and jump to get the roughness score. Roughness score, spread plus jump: 4.6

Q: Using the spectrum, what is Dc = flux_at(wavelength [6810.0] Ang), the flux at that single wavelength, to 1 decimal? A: 18.0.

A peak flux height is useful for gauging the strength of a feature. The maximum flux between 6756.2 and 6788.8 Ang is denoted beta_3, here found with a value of 18.8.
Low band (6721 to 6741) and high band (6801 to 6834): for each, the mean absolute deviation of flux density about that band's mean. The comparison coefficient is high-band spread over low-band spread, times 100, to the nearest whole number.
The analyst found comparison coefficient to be 118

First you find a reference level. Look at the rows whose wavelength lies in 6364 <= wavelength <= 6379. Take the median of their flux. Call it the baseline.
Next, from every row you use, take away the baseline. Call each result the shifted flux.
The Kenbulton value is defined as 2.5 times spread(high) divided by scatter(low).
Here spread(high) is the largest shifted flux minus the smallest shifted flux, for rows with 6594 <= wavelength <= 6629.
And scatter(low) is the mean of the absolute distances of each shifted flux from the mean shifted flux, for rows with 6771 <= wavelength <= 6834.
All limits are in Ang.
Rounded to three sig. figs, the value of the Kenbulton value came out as 21.1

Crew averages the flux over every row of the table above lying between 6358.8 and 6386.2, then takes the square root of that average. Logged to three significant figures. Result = 4.26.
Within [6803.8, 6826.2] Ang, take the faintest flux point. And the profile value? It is 16.4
